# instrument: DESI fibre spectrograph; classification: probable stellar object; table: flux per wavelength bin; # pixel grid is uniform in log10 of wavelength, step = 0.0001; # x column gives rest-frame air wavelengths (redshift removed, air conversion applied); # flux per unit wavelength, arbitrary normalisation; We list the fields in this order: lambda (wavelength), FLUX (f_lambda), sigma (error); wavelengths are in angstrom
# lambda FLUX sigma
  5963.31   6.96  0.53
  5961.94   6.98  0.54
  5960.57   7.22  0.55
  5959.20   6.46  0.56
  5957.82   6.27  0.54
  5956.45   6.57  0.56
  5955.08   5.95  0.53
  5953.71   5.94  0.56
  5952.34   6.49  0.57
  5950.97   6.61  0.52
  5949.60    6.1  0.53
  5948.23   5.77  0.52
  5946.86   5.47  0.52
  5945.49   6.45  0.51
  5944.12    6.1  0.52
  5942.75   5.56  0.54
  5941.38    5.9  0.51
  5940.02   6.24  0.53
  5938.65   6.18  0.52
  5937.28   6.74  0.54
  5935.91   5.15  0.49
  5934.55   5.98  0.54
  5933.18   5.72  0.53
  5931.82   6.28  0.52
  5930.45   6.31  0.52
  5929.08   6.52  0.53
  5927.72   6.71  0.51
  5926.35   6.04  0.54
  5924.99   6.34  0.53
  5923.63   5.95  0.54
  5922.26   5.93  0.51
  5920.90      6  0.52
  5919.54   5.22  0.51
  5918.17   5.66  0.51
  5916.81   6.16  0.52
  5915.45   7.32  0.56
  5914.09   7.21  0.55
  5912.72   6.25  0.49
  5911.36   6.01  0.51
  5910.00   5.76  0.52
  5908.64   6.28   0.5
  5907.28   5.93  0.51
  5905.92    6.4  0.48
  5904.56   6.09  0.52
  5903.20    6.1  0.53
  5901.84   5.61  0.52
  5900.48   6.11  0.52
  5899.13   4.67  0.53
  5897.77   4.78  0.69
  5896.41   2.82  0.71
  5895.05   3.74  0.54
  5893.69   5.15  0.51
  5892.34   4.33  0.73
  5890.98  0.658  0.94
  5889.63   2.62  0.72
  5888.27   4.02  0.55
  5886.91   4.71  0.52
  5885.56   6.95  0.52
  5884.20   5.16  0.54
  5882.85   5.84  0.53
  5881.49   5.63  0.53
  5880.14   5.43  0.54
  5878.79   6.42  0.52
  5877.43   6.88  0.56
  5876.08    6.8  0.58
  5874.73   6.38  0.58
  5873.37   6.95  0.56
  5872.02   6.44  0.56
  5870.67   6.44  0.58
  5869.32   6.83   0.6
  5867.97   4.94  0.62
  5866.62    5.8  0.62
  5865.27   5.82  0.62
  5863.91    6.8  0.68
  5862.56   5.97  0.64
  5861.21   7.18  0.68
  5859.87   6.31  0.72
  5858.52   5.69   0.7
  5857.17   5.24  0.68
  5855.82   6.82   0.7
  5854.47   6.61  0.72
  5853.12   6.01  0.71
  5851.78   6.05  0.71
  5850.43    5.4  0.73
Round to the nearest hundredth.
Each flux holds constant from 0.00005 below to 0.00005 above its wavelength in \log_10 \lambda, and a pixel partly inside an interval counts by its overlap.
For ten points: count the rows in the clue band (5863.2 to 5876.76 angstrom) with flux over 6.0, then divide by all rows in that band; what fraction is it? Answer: 0.70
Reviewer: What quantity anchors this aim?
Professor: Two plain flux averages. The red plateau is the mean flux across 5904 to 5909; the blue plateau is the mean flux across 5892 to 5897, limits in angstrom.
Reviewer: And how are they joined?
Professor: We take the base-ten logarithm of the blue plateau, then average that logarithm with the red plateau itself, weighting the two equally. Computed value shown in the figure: 3.39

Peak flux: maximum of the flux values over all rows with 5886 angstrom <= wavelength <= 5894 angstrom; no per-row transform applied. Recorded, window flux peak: 5.15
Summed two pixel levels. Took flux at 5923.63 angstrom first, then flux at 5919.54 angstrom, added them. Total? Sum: 11.2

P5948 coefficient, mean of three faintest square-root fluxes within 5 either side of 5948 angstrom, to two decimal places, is 2.40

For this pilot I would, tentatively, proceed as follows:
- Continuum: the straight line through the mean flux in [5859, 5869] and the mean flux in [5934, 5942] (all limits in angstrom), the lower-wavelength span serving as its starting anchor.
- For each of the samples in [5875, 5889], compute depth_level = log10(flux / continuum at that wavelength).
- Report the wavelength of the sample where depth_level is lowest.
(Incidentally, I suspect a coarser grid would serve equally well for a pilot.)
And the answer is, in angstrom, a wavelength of 5888.27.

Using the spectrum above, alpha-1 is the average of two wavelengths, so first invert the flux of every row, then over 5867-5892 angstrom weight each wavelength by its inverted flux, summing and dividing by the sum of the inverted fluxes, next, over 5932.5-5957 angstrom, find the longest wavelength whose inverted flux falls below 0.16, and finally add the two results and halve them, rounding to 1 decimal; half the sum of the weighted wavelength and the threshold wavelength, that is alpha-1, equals 5920.0 angstrom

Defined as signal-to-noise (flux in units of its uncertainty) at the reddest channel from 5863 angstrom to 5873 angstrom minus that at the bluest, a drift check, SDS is 1.5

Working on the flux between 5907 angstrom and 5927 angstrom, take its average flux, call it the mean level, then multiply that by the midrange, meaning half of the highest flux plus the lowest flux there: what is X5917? 38.5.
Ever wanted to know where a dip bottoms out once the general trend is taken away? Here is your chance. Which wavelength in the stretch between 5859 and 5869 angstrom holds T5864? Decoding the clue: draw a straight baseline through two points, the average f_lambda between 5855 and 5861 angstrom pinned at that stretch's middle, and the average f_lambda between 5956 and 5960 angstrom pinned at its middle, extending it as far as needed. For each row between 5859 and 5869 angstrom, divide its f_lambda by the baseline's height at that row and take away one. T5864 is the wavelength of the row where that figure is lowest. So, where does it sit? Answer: 5867.97 angstrom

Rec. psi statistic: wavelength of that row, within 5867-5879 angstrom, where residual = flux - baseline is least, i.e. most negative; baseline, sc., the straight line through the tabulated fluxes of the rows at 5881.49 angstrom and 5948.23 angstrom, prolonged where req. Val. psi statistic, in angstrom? 5867.97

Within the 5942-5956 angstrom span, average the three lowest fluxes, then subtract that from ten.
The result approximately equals 4.400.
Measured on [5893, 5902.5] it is 6.257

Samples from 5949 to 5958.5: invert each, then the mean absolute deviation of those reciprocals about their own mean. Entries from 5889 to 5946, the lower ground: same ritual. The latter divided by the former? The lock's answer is 13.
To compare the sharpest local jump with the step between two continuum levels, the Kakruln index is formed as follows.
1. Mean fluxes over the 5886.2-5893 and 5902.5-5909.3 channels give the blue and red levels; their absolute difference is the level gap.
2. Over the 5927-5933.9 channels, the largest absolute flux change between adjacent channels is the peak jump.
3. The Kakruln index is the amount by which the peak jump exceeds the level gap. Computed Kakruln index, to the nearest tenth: -2.3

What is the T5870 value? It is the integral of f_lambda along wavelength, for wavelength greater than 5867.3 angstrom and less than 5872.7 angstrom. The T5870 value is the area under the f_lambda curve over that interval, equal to 33.3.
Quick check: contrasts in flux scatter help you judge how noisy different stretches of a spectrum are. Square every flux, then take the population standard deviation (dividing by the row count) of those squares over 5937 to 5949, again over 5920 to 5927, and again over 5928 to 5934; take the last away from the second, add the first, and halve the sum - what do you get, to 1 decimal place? 1.5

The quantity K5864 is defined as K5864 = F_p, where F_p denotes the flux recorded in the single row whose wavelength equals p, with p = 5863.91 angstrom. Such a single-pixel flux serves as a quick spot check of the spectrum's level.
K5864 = 6.8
